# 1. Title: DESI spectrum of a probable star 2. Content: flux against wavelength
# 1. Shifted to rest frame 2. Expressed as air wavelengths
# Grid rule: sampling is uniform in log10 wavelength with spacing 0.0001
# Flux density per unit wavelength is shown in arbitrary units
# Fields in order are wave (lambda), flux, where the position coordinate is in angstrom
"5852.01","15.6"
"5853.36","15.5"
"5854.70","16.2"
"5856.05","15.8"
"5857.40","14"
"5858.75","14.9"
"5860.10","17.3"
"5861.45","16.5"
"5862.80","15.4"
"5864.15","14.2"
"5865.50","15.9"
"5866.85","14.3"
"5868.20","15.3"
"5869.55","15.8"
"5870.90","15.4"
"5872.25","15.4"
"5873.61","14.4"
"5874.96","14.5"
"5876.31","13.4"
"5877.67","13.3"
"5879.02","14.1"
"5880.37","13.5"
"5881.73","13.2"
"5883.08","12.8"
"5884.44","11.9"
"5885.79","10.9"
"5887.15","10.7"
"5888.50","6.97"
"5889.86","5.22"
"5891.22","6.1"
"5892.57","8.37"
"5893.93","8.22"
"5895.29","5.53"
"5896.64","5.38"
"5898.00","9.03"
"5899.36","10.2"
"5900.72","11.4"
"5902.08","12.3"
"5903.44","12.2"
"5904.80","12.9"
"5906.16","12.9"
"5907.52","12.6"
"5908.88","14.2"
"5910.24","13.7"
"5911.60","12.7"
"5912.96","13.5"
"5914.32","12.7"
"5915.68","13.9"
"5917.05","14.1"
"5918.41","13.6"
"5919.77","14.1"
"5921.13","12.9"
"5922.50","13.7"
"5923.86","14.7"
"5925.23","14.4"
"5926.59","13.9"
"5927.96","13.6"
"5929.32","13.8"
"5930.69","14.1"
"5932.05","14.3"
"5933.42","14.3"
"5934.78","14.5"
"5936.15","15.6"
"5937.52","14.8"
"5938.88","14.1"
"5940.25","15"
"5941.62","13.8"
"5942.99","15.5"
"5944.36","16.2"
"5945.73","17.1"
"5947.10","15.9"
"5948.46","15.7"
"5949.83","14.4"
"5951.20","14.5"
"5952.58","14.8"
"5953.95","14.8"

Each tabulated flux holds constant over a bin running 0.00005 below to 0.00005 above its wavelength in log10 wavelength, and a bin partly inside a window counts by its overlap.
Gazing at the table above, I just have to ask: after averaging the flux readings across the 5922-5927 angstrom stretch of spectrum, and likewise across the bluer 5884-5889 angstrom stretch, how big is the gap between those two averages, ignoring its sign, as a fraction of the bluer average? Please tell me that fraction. 0.40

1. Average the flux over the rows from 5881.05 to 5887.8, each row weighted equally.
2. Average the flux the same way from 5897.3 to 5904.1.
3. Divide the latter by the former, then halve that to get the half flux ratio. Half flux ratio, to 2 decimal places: 0.46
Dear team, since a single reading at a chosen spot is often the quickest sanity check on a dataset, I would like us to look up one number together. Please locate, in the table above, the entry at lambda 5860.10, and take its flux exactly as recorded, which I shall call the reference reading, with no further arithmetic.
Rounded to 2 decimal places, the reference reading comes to 17.30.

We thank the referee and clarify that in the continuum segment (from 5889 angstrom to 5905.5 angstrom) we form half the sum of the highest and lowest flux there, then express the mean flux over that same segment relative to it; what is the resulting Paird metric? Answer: 0.98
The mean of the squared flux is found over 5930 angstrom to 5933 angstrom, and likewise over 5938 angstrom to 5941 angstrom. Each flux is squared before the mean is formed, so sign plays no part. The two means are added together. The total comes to 414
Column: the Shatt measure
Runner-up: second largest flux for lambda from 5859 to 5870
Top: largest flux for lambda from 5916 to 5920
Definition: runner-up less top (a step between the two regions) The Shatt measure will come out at 2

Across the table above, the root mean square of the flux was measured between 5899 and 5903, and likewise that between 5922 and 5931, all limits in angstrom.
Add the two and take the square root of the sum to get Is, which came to 5.04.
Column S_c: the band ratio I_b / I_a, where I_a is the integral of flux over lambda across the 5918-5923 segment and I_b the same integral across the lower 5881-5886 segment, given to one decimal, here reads 0.9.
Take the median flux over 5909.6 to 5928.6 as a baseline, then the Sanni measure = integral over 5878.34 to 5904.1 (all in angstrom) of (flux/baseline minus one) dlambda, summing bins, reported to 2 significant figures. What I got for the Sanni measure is -7.2 angstrom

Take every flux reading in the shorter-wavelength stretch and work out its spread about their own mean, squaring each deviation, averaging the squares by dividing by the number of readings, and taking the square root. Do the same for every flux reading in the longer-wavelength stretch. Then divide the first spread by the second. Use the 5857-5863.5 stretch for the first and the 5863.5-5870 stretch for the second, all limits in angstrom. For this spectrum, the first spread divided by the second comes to 1.6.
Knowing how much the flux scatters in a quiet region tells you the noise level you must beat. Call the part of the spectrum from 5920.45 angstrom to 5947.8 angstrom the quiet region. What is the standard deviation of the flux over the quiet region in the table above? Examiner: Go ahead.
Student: 1.0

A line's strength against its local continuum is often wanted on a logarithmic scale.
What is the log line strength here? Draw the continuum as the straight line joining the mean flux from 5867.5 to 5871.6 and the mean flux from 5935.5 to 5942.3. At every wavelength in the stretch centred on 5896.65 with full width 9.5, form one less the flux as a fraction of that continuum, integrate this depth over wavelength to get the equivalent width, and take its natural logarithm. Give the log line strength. 1.5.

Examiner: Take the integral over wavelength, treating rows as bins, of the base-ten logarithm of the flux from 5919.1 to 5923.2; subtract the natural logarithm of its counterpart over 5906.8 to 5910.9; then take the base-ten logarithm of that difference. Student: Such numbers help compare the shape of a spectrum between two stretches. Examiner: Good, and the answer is 0.49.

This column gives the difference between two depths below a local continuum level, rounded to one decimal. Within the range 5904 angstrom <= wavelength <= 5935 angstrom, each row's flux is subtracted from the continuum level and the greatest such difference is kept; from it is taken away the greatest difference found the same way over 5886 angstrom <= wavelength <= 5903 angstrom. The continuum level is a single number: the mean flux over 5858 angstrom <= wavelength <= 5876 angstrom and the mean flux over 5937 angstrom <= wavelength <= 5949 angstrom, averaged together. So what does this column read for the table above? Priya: -7.4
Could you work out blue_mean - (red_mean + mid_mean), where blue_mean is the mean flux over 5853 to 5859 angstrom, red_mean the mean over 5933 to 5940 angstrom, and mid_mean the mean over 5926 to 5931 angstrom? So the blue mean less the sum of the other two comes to -13.2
